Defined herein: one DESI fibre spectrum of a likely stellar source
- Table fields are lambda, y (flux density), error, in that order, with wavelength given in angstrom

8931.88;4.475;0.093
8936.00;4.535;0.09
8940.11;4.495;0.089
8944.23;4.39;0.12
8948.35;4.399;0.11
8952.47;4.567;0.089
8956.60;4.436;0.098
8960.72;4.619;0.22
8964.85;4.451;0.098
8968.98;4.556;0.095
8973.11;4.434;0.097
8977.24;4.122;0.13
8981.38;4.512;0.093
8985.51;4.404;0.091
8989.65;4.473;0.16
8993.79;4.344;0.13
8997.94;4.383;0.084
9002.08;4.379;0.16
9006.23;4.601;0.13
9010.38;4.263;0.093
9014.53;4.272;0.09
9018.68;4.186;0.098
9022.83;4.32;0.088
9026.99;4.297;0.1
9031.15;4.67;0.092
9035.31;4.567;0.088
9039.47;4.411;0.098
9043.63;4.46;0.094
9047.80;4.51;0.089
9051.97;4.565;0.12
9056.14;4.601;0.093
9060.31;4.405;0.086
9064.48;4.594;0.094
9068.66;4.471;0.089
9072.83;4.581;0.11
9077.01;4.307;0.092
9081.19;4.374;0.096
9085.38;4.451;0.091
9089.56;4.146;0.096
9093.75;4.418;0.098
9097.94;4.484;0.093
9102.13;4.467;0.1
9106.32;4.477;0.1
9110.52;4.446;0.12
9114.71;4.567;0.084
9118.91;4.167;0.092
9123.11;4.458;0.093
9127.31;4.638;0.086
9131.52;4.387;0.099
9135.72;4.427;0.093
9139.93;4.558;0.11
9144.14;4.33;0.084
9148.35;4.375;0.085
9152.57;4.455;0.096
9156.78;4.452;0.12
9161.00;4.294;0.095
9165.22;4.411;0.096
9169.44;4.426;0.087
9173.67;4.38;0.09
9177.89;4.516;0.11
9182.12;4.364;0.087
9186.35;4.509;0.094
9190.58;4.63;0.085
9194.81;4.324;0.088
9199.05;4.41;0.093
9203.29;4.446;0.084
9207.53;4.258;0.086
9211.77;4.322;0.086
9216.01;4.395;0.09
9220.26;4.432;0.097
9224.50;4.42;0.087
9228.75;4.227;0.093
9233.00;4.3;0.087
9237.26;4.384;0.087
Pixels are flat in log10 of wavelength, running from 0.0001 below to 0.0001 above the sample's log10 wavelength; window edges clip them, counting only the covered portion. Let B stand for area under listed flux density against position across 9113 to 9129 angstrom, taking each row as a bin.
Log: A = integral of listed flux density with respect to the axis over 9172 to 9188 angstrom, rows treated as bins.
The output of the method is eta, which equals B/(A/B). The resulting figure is 71.3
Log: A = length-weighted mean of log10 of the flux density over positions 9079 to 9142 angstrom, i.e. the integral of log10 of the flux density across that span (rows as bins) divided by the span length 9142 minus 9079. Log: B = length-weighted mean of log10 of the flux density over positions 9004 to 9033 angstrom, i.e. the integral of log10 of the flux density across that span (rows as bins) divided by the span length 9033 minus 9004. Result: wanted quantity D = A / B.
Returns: 1.010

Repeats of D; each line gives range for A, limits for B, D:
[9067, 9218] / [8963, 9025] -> 1.006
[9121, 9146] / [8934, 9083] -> 1.004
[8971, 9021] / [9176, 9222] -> 0.992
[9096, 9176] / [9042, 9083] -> 0.992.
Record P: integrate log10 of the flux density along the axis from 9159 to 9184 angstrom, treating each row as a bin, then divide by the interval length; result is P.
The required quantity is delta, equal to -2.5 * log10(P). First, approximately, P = 0.643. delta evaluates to 0.48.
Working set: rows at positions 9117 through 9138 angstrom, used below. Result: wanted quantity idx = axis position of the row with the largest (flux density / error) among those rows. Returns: 9127.31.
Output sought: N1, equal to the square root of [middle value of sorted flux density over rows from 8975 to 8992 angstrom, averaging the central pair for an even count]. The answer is 2.11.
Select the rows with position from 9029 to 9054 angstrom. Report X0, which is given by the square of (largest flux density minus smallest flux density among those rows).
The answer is 0.067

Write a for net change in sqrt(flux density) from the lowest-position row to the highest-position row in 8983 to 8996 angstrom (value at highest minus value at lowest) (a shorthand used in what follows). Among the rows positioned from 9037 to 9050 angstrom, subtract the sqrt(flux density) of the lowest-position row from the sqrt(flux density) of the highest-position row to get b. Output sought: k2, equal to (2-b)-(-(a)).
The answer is 1.96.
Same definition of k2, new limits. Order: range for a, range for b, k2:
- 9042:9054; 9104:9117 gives 2.00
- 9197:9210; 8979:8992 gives 1.97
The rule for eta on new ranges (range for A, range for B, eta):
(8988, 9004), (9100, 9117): 82.8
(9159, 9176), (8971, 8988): 74.2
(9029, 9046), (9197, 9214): 71.4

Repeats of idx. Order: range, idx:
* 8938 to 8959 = 8952.47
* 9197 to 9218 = 9203.29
